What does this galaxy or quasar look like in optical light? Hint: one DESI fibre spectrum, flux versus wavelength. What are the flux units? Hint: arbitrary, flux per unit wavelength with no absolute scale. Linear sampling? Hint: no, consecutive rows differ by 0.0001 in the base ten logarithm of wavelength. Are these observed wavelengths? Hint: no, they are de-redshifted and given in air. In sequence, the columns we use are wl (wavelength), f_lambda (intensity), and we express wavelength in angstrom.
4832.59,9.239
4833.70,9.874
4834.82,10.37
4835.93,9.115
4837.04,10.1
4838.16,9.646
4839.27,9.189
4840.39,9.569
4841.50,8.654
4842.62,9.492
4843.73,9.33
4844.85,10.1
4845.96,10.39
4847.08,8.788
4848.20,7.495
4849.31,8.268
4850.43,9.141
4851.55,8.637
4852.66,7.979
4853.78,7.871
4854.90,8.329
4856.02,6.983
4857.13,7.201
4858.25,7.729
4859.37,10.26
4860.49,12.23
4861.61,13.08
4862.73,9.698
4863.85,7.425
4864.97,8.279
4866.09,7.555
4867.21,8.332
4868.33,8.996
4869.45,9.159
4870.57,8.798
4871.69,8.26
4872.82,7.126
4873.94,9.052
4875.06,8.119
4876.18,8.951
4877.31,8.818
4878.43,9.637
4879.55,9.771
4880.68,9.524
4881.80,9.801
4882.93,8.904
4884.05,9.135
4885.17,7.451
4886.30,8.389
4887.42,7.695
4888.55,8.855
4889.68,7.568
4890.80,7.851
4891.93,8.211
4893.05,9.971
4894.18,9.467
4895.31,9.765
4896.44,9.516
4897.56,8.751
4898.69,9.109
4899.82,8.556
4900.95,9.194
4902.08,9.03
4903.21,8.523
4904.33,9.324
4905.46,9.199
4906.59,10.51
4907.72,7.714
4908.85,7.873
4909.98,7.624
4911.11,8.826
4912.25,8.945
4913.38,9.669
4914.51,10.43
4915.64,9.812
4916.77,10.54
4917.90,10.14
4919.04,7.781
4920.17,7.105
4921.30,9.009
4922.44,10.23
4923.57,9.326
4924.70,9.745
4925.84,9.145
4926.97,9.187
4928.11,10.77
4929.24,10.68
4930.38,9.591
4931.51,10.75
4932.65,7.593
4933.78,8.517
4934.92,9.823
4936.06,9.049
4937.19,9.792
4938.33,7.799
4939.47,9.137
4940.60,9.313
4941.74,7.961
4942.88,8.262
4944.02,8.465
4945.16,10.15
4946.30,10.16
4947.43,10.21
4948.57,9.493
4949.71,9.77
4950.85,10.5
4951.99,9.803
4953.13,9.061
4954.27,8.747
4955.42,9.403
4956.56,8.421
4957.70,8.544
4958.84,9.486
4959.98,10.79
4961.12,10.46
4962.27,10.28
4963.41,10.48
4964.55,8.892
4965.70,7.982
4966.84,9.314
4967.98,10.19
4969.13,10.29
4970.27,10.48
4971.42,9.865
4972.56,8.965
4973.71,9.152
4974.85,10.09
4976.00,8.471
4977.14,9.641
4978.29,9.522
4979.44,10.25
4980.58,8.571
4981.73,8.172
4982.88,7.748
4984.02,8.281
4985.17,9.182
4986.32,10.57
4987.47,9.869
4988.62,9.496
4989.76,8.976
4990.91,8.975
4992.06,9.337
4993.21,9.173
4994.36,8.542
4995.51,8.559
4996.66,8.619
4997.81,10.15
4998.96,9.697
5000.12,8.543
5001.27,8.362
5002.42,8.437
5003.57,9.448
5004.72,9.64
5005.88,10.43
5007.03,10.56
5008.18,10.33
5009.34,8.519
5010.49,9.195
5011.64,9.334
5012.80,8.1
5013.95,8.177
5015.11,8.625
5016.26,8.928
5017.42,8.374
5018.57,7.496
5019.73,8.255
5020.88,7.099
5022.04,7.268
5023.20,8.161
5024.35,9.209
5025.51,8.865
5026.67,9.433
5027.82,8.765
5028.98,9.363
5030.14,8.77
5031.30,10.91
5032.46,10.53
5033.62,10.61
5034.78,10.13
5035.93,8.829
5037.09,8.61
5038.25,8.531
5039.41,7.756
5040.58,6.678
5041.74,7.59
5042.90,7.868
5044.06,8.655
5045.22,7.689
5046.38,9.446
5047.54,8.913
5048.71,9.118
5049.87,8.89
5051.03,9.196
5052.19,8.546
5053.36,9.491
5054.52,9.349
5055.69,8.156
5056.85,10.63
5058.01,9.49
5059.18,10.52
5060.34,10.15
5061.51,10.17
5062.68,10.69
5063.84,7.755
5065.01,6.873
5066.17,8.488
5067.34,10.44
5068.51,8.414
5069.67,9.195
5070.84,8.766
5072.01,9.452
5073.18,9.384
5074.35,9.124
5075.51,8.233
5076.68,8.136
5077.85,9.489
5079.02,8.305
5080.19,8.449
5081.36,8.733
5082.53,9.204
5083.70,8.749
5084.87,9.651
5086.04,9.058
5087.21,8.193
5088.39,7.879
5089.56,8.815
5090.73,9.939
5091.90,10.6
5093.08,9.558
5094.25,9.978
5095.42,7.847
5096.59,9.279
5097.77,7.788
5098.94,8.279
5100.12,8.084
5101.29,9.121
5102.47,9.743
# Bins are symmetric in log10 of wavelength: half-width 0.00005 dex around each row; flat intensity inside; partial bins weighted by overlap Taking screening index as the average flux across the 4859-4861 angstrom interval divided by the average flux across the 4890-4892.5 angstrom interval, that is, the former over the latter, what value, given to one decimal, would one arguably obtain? 1.4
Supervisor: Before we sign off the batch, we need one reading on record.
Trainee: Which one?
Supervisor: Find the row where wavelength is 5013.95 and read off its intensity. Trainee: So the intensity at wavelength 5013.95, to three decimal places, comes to 8.177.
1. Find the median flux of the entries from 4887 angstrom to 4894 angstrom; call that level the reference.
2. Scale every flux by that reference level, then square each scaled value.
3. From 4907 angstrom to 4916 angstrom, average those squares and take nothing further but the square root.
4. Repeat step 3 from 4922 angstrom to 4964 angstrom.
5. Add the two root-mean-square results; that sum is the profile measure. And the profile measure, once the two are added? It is 2.30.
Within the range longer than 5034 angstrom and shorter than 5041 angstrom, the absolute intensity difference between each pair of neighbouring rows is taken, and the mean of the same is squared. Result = 0.48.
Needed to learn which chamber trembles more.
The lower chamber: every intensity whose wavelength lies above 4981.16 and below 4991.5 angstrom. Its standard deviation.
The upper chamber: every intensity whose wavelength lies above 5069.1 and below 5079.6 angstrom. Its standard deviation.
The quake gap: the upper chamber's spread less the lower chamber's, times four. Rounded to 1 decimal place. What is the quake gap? -1.3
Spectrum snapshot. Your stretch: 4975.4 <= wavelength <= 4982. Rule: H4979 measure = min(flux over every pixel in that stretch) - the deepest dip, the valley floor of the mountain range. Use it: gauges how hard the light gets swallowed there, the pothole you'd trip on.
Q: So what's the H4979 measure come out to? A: 8.172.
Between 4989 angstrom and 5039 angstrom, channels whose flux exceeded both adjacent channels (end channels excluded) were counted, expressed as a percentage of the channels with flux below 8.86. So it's 52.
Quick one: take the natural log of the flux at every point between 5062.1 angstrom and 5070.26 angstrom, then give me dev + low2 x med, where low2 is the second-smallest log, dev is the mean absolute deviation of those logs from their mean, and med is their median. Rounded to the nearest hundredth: 4.50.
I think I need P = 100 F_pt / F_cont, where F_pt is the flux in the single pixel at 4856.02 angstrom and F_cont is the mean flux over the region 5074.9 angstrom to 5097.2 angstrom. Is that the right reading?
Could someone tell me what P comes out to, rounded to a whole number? 78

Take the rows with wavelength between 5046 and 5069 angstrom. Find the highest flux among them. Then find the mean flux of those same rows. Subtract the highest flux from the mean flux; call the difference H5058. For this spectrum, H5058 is -1.45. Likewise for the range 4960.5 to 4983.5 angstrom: -1.04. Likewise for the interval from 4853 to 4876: -4.36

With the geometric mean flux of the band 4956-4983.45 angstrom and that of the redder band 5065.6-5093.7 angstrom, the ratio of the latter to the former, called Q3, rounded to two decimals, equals 0.96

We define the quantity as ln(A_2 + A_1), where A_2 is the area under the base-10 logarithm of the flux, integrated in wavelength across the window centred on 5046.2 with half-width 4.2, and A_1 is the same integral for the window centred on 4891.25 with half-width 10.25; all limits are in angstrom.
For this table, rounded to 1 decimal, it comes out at 3.3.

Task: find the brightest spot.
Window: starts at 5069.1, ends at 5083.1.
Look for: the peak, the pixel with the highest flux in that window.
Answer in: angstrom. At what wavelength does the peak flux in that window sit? 5077.85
